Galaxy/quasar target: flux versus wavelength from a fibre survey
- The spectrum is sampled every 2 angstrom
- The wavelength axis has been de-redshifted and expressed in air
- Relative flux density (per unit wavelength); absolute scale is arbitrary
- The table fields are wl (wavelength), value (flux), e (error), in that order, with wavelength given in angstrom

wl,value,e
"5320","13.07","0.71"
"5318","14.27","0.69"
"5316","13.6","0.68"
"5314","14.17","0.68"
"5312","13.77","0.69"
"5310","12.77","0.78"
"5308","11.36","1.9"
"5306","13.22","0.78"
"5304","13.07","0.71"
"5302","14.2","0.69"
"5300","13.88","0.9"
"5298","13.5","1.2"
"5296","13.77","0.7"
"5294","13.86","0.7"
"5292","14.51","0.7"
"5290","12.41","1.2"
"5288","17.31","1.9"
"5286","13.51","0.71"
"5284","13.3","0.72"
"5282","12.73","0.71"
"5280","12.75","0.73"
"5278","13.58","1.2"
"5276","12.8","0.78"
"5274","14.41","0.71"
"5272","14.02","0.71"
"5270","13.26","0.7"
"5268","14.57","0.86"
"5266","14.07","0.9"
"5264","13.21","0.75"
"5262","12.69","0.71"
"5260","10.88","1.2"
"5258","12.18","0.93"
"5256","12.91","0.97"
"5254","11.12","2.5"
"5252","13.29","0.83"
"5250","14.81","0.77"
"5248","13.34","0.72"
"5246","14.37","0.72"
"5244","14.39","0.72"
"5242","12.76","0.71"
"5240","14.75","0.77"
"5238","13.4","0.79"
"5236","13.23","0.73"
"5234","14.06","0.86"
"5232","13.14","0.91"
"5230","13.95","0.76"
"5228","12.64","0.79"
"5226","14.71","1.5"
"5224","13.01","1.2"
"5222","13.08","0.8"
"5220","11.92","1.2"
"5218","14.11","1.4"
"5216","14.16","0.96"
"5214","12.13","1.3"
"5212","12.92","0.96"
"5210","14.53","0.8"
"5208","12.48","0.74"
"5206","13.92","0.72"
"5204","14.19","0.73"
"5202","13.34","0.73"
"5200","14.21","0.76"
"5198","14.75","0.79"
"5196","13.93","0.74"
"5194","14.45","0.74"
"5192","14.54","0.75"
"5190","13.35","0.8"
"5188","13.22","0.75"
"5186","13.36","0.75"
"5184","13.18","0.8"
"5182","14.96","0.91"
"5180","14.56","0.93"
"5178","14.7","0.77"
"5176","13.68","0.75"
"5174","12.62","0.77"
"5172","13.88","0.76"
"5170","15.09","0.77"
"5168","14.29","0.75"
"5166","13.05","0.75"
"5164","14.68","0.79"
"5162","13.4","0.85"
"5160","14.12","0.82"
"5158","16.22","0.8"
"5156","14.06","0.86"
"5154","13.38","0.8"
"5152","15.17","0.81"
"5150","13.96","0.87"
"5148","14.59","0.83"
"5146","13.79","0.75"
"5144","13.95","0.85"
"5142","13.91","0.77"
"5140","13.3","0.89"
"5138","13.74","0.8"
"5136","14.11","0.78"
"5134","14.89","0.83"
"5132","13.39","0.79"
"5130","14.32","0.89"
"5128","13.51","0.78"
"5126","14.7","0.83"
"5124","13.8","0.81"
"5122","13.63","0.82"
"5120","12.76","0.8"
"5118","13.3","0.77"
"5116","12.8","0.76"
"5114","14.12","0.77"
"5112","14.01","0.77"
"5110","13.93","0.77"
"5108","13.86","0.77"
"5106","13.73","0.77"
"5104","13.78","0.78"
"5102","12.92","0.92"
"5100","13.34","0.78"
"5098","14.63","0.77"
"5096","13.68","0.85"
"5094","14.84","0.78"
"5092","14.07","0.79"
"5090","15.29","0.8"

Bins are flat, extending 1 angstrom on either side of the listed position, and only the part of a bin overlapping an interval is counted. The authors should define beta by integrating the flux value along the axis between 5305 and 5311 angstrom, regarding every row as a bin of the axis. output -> 74.7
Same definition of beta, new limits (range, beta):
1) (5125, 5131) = 85.1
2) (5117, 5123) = 79.4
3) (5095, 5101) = 83.3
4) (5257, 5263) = 71.5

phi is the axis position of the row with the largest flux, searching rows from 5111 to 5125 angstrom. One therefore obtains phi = 5114 angstrom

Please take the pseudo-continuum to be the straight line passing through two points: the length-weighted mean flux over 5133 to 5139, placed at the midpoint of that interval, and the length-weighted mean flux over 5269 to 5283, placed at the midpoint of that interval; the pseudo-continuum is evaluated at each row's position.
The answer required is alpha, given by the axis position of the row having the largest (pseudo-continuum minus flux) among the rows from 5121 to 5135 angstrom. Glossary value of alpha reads 5132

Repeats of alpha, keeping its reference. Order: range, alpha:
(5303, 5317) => 5308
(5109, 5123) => 5120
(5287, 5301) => 5290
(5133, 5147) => 5140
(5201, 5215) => 5214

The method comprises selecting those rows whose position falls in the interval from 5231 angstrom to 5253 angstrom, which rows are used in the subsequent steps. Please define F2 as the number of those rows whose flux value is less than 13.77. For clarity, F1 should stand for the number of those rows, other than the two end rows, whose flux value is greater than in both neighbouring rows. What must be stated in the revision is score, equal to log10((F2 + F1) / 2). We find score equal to 0.70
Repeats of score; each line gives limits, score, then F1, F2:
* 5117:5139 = 0.65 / 3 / 6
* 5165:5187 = 0.60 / 3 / 5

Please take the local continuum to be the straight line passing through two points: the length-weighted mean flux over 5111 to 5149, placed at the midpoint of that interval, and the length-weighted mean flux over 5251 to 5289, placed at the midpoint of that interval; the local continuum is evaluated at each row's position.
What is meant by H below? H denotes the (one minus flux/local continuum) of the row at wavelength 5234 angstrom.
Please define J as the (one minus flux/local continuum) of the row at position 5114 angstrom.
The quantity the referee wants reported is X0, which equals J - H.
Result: 0.030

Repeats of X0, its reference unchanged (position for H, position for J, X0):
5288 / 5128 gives 0.332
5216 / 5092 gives 0.042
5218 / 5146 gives 0.044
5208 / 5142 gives -0.087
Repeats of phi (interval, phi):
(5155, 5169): 5158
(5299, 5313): 5302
